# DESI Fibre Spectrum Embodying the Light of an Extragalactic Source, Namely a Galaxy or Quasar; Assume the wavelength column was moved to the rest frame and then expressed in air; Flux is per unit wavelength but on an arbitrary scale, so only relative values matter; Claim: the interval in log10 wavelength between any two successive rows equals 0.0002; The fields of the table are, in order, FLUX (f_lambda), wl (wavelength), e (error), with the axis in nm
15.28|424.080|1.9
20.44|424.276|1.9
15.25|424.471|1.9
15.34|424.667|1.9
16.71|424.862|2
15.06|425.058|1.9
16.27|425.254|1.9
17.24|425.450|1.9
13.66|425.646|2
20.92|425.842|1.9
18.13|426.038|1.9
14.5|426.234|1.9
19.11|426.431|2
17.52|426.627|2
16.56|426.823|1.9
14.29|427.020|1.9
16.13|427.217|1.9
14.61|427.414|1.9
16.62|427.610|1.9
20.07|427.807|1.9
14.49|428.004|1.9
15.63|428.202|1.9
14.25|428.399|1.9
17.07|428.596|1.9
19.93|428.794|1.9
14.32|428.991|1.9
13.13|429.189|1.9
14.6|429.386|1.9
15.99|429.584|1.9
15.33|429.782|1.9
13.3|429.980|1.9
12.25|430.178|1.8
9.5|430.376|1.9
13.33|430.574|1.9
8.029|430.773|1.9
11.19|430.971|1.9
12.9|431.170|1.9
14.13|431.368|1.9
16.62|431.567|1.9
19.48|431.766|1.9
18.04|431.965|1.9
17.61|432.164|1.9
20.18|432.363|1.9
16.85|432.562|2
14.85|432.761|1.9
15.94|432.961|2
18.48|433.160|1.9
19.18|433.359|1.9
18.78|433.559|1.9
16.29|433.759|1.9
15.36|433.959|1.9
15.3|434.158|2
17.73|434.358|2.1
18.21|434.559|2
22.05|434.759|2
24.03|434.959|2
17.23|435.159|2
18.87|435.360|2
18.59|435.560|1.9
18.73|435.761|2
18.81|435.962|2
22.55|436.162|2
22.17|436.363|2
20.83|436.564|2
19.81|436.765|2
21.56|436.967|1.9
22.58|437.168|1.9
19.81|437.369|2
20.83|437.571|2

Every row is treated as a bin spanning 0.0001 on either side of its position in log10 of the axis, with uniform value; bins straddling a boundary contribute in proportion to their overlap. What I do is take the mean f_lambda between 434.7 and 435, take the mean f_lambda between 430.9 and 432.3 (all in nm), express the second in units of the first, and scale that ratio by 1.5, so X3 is 1.0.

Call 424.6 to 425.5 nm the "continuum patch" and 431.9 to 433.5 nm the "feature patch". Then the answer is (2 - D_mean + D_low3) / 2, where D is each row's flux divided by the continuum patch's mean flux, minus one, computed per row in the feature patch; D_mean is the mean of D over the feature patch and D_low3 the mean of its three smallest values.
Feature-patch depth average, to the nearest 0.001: 0.945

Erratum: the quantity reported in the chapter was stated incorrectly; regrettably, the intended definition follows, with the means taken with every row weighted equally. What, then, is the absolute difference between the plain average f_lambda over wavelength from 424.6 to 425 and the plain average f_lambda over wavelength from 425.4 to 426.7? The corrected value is 1.3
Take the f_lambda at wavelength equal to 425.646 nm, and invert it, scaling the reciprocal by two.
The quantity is 0.146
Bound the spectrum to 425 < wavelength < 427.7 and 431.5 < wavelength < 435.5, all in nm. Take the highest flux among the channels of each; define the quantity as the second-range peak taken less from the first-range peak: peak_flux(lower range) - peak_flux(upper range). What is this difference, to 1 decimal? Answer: -3.1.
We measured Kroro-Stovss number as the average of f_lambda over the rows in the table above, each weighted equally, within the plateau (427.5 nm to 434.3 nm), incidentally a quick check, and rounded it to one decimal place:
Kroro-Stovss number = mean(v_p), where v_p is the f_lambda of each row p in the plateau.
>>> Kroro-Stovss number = 15.6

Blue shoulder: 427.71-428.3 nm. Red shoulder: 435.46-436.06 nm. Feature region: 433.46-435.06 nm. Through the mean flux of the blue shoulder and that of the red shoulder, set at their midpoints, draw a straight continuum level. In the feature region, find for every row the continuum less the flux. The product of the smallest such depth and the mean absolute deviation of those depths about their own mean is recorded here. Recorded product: -13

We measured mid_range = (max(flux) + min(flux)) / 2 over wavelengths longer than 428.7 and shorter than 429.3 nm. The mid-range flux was 16.5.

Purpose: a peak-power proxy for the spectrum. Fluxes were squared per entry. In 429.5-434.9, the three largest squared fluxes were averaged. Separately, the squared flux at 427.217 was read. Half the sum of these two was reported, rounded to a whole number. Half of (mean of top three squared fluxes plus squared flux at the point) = 342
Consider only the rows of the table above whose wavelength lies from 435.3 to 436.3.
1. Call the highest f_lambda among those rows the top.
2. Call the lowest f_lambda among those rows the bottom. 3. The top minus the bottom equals 4.0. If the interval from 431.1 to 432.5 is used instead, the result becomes 7.3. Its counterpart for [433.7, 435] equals 8.7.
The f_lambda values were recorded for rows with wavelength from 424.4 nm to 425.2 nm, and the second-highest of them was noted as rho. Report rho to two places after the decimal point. 15.34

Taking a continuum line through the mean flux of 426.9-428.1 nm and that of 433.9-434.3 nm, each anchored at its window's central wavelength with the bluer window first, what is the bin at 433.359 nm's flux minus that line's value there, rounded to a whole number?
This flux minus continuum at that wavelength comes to 4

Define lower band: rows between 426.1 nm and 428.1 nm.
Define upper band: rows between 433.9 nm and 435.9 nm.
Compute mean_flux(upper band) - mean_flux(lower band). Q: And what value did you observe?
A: 2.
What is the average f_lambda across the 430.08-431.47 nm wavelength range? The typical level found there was 12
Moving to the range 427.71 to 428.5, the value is 16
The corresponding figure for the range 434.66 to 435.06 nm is 23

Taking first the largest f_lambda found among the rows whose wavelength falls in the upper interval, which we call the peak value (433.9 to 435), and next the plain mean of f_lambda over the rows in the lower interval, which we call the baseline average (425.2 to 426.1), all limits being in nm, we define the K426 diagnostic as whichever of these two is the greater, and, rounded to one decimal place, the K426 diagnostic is 24.0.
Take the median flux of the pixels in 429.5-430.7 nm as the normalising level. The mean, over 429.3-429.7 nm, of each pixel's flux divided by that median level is 1.15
